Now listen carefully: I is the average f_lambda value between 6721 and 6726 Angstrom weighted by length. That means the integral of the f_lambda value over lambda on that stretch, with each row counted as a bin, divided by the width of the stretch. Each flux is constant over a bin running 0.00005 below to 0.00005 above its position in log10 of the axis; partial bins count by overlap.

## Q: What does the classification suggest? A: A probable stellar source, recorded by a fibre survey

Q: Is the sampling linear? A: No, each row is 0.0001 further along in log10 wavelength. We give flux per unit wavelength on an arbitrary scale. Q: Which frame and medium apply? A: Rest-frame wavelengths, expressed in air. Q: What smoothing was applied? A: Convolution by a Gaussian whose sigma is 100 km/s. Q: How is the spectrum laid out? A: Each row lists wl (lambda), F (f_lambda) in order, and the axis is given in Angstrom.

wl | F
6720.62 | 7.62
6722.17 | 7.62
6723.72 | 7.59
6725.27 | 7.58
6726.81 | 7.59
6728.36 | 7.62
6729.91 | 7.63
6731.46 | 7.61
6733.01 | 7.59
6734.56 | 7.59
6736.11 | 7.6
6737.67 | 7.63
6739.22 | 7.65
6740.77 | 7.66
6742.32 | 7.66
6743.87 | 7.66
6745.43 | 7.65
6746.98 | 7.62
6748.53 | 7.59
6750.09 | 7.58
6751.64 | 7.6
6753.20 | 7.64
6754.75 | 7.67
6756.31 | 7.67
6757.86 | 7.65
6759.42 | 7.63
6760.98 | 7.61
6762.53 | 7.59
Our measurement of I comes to 7.59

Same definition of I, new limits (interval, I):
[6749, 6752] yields 7.58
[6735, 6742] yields 7.63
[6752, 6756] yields 7.64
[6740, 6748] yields 7.65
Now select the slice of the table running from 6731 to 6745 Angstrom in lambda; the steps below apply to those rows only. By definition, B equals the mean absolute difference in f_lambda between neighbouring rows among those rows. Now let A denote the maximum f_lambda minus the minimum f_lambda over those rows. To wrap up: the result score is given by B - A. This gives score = -0.059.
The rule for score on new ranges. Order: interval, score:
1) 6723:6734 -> -0.033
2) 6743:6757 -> -0.069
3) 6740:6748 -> -0.030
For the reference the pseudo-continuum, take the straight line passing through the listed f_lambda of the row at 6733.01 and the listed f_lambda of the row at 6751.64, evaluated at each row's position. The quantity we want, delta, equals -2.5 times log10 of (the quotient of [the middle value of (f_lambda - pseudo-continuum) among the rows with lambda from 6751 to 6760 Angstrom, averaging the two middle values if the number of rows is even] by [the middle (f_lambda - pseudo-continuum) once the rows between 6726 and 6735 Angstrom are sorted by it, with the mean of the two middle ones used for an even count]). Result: -1.4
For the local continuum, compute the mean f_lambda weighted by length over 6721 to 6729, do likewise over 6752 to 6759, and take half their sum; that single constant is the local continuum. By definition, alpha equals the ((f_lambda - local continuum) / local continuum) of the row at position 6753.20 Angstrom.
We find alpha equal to 0.0018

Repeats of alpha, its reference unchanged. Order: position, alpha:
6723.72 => -0.0047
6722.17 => -0.0008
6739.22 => 0.0031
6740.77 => 0.0044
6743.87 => 0.0044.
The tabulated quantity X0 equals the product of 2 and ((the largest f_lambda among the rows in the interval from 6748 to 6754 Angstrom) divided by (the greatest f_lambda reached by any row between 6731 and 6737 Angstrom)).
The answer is 2.01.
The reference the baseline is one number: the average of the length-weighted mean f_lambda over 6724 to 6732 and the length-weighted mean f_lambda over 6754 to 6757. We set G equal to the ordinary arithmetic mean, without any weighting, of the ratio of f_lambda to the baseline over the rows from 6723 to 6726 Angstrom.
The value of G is 0.994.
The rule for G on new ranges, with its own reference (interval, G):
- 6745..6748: 1.000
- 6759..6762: 0.998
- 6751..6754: 0.998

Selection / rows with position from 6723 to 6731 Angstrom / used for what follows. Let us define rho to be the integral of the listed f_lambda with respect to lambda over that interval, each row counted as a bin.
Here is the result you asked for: 60.9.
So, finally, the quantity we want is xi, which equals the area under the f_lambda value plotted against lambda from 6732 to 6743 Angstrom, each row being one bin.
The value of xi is 84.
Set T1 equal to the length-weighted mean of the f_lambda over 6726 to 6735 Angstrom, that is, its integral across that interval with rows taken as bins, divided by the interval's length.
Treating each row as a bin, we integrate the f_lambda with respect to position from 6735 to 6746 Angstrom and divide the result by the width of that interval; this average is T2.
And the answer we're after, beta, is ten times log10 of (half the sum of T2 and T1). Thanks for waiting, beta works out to 8.82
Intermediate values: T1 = 7.61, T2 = 7.64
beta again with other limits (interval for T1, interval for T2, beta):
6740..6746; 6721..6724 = 8.82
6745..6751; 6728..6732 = 8.82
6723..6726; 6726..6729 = 8.81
